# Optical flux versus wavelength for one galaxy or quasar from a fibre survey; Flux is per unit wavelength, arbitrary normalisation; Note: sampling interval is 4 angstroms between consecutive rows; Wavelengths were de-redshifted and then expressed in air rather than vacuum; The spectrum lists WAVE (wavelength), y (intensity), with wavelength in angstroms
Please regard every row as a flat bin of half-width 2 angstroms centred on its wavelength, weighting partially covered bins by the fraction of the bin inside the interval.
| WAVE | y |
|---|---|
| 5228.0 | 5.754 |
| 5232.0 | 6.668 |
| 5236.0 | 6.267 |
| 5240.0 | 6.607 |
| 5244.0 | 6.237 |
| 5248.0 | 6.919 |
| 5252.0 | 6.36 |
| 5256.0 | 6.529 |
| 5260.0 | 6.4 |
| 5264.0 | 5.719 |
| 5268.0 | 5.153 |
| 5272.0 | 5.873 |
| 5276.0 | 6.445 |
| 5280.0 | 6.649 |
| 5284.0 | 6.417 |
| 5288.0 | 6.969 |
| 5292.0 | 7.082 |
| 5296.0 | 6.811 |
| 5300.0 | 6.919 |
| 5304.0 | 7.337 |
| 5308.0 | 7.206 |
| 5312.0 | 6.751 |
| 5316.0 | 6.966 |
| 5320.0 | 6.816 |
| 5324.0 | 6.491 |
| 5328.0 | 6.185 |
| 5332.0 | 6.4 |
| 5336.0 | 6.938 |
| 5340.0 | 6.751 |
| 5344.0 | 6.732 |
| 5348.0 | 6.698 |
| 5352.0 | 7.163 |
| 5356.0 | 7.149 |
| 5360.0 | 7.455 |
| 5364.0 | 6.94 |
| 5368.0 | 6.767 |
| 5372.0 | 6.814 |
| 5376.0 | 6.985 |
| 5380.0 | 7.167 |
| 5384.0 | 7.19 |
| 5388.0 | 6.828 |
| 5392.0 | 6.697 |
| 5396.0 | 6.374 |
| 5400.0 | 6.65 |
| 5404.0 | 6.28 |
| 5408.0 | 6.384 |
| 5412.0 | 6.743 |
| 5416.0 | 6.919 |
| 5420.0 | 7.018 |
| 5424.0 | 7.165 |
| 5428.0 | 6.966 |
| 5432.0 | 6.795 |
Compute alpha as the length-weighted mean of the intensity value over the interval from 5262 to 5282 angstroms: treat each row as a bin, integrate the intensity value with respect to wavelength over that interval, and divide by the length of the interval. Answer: 6.0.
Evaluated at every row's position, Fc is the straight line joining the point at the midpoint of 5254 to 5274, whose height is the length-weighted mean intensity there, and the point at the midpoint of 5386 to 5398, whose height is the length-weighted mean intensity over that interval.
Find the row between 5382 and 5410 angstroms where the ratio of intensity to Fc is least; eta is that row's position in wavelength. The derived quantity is 5404.0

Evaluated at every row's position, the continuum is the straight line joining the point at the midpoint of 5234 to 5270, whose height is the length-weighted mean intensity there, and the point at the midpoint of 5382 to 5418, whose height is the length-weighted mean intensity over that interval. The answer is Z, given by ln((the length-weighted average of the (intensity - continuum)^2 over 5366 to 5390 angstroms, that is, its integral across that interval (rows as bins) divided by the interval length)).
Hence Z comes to -1.9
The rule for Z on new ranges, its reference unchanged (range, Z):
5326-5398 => -1.8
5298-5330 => -1.2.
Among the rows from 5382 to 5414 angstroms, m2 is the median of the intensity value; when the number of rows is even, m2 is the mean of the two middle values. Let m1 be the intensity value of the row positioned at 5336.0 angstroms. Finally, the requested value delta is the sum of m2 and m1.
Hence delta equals 13.6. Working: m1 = 6.938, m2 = 6.7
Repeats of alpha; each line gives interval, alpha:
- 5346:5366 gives 7.1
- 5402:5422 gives 6.7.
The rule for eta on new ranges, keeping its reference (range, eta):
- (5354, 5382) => 5368.0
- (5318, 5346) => 5328.0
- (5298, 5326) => 5324.0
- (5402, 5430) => 5404.0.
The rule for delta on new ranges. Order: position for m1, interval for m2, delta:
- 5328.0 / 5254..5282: 12.6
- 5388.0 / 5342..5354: 13.6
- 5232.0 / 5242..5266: 13.0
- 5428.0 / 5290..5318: 13.9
